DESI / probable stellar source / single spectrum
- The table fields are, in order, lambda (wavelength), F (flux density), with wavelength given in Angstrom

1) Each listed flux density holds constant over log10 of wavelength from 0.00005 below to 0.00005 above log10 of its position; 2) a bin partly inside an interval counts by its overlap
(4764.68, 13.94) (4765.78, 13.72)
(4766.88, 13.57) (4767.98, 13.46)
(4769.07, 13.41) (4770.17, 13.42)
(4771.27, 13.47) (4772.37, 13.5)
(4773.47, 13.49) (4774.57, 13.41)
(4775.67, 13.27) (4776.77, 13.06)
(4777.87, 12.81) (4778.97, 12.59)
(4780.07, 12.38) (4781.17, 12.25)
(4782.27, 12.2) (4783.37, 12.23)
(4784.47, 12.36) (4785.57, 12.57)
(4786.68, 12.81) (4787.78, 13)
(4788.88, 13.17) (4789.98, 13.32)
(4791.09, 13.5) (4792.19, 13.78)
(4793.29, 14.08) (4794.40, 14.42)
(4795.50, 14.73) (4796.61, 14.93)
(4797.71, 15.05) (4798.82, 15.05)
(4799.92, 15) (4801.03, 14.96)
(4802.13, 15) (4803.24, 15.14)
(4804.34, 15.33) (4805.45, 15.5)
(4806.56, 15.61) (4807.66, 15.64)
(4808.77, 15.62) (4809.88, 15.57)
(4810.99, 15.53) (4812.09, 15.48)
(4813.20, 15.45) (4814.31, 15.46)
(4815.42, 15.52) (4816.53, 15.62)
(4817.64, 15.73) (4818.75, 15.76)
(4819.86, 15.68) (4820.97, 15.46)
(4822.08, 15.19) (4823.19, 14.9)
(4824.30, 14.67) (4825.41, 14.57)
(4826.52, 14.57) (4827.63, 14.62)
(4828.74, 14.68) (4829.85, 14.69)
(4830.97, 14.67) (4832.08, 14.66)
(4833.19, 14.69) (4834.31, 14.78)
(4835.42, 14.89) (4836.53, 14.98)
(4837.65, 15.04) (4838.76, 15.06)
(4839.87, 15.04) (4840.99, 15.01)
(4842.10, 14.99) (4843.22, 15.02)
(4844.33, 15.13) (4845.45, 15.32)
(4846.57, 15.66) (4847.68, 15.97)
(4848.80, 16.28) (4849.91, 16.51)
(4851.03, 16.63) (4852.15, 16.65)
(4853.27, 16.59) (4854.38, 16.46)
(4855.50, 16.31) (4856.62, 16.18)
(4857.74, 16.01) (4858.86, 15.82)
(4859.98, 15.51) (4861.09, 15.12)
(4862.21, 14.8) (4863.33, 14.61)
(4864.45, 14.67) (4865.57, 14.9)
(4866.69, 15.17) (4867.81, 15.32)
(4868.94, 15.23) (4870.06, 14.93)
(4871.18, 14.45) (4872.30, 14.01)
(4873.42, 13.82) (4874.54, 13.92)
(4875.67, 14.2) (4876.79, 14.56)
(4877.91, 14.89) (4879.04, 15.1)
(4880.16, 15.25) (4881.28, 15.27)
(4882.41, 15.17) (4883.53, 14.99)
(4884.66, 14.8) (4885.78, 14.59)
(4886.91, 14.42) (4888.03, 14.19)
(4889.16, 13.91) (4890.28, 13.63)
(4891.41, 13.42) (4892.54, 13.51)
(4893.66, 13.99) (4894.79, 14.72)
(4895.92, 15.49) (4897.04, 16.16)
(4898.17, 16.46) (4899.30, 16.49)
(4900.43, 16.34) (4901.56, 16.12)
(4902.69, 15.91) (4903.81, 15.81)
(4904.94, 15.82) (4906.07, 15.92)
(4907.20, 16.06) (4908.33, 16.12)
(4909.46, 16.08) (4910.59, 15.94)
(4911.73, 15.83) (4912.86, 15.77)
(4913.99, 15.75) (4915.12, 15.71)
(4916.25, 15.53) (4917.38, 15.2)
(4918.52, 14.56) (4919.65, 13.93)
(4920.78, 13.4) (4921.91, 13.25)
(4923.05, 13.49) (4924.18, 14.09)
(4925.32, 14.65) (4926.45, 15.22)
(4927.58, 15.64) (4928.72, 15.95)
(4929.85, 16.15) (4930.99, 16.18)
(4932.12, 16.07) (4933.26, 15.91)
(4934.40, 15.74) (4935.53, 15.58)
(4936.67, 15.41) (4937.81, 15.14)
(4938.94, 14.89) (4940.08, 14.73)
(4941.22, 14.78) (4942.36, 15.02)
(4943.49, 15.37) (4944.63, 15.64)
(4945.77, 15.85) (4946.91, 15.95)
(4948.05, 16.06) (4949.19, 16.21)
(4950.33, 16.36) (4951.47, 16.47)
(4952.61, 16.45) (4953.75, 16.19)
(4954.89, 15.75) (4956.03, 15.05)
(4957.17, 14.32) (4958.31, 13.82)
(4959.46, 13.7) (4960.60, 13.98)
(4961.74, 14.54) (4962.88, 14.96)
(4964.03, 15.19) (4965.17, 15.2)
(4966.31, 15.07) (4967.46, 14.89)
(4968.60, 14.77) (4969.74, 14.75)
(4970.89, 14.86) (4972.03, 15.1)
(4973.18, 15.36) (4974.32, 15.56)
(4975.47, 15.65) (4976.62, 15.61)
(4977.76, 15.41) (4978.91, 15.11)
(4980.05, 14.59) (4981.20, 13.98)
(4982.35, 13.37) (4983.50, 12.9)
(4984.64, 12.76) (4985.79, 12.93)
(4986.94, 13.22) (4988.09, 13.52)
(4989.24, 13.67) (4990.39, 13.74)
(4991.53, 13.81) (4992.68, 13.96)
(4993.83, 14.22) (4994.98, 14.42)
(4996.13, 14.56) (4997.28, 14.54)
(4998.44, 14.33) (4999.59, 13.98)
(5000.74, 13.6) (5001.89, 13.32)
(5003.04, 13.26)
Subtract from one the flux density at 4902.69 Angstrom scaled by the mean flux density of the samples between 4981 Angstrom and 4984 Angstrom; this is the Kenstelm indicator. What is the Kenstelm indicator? -0.19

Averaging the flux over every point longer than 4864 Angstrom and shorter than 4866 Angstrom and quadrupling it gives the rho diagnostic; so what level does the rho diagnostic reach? 59.1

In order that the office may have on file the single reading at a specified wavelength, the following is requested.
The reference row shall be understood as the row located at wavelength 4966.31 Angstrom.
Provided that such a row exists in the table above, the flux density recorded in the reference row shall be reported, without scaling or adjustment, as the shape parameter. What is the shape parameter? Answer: 15.07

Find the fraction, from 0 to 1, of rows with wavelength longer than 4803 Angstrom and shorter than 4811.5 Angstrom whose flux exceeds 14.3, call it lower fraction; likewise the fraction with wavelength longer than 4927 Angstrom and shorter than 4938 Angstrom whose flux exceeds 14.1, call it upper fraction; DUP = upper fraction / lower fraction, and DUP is 1.00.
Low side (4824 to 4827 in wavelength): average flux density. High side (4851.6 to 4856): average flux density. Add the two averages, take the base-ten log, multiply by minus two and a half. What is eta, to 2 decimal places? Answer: -3.73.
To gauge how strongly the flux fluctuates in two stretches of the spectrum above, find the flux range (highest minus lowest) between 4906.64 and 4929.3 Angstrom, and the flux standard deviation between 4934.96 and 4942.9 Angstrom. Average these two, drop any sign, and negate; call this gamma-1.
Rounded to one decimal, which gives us -1.6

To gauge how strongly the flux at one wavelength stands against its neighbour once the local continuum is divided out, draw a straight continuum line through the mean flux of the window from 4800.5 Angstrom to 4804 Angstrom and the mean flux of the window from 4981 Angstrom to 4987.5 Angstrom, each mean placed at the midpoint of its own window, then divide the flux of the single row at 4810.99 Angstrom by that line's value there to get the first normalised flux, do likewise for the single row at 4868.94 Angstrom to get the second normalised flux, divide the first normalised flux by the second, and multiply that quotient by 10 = 9.8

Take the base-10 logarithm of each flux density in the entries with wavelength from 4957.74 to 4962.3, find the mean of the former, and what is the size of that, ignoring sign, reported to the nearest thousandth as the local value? 1.146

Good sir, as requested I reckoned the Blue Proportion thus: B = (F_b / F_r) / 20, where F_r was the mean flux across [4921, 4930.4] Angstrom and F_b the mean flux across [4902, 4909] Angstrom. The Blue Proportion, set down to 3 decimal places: 0.054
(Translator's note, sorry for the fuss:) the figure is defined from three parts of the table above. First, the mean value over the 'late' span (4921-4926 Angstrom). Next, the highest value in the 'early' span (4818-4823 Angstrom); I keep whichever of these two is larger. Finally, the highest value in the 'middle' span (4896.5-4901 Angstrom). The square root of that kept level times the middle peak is 16.1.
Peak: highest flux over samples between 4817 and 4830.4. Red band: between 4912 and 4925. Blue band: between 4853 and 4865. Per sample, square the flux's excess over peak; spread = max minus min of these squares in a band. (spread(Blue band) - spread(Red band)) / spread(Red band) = -0.8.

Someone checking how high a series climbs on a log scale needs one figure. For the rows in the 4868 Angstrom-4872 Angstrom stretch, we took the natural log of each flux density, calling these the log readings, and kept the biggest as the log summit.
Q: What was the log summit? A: 2.72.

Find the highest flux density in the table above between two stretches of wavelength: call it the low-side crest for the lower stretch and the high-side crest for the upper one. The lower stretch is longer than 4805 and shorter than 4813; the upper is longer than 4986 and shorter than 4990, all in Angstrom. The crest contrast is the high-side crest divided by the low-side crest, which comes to 0.87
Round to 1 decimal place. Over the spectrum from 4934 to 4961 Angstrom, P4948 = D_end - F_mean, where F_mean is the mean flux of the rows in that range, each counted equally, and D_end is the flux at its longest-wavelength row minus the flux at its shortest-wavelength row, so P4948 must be -17.1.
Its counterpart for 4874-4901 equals -12.4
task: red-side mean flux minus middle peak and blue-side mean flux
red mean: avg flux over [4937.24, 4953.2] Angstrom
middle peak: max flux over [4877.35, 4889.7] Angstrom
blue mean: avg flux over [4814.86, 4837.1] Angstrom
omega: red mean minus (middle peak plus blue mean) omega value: -14.6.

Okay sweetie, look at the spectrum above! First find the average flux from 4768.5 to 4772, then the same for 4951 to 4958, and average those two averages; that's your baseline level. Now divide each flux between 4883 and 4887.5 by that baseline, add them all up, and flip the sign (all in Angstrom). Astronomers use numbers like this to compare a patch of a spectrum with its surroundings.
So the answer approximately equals -4.04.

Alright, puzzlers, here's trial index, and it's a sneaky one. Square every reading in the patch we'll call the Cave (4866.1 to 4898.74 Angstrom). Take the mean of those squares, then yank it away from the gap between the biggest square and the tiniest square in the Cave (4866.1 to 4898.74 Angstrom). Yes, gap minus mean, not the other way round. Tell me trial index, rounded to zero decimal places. -125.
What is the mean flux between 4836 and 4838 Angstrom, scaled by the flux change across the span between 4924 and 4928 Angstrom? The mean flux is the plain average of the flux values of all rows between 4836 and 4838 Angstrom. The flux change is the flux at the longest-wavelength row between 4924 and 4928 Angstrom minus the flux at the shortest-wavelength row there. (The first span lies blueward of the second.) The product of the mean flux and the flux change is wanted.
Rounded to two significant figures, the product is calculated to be 23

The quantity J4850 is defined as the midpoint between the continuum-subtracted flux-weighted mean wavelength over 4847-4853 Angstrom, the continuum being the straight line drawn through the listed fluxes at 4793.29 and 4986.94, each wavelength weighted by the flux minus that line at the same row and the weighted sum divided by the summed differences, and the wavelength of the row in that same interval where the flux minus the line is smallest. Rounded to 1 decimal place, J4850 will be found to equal 4848.9 Angstrom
